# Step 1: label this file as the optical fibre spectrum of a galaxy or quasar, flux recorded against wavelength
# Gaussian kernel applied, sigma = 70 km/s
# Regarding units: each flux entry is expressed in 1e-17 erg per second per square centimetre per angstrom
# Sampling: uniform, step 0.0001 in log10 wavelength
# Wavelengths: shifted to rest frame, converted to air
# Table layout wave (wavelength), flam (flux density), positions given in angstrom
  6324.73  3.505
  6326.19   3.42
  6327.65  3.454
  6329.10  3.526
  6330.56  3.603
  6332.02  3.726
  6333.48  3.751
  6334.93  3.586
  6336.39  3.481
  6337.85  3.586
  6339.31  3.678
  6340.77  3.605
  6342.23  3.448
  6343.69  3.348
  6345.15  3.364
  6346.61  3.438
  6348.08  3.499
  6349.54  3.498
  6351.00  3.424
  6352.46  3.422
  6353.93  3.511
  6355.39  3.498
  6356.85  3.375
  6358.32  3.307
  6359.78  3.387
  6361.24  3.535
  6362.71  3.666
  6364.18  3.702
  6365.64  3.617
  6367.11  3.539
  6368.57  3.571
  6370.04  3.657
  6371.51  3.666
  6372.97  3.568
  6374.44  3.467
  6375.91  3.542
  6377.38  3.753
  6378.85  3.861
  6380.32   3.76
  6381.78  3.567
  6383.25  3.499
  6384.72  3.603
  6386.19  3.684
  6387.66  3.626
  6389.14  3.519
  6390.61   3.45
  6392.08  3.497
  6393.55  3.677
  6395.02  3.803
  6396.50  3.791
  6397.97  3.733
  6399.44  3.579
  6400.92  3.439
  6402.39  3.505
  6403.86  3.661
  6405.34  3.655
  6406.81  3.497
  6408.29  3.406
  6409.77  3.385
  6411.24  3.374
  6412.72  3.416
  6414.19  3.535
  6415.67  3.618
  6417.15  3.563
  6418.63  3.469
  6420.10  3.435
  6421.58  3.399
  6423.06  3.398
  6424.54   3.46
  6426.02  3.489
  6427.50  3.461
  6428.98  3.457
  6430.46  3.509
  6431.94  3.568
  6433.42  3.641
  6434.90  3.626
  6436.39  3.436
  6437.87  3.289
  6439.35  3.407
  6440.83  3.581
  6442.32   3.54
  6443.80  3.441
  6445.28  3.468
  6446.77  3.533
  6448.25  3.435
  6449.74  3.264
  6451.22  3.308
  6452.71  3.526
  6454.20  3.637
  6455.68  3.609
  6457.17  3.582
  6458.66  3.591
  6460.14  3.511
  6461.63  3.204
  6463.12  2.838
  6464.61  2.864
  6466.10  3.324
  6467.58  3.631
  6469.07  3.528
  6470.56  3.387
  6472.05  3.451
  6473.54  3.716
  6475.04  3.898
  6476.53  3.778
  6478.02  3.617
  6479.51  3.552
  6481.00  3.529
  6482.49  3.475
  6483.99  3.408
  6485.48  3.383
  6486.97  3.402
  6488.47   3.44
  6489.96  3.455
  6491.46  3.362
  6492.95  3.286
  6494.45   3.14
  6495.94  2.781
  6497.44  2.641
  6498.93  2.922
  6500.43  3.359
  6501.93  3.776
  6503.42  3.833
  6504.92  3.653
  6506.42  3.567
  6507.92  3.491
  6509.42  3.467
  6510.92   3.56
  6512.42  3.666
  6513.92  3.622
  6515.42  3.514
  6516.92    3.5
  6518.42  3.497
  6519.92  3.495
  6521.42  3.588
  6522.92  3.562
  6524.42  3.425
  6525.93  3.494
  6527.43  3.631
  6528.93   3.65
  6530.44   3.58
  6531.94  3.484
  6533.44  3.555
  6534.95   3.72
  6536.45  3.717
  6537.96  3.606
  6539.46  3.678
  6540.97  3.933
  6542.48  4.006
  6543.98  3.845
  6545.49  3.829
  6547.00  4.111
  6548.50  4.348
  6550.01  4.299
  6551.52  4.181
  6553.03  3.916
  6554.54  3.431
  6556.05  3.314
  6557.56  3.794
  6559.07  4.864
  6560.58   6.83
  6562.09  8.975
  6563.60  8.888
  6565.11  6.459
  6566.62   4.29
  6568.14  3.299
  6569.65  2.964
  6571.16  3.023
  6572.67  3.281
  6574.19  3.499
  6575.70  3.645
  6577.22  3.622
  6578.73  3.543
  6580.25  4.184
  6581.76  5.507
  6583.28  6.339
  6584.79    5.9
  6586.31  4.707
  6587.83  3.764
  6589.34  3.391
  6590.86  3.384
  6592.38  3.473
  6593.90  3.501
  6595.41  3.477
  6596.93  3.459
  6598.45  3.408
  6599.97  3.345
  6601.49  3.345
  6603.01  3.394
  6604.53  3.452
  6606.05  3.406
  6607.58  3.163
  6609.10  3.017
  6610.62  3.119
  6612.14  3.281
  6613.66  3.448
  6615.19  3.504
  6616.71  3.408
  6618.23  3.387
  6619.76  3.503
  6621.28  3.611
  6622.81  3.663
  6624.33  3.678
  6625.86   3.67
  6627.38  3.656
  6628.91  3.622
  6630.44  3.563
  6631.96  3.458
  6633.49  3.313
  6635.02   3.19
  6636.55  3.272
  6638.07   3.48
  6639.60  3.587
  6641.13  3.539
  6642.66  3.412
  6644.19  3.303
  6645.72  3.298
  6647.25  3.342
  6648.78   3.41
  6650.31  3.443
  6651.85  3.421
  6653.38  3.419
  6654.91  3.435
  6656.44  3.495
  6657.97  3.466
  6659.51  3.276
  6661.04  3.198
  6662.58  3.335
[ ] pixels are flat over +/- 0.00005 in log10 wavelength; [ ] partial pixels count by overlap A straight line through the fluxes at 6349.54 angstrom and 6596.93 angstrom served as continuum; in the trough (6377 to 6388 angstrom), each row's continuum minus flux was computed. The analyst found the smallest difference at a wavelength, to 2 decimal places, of 6378.85 angstrom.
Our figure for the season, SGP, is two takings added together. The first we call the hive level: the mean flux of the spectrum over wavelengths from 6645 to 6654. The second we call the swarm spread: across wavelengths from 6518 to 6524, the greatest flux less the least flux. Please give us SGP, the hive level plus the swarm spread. 3.48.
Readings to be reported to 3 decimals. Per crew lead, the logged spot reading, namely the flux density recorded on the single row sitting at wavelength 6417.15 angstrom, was 3.563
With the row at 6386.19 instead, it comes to 3.684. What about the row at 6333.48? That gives 3.751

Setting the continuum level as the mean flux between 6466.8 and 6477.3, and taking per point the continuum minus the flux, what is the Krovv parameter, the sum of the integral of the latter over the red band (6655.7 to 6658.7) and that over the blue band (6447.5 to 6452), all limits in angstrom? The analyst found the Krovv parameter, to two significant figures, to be 1.7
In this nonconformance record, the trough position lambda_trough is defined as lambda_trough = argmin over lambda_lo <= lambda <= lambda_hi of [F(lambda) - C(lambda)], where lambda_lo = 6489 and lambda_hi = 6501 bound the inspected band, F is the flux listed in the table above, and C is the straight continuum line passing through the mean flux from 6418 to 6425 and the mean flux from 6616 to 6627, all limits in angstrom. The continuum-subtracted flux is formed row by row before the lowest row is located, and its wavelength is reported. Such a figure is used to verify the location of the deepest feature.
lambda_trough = 6497.44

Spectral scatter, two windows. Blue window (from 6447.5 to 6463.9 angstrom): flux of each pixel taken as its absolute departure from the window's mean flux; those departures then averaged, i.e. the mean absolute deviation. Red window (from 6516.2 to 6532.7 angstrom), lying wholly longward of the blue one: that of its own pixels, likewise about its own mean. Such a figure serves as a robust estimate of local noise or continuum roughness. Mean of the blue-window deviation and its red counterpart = 0.12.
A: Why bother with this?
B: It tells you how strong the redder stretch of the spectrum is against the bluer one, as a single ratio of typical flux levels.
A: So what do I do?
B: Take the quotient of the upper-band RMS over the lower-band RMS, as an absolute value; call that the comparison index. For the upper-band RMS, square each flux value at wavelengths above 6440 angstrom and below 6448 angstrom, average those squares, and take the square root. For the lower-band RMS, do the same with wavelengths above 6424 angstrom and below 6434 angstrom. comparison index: 1.00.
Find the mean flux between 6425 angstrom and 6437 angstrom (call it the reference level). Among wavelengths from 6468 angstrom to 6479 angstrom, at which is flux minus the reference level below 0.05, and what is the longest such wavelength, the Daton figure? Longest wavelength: 6472.05 angstrom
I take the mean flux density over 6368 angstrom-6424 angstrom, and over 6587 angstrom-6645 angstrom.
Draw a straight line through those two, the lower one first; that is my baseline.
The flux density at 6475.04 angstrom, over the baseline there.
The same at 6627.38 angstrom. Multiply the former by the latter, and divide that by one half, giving 2.36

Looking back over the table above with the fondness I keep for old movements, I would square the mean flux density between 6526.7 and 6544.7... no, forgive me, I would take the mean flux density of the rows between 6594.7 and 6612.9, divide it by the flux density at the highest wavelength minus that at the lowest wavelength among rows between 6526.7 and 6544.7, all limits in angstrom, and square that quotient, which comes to 241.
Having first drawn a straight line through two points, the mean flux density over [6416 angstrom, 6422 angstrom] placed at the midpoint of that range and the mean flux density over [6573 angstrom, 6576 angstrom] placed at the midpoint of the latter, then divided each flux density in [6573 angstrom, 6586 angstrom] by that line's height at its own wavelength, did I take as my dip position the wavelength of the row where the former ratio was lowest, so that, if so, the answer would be 6574.19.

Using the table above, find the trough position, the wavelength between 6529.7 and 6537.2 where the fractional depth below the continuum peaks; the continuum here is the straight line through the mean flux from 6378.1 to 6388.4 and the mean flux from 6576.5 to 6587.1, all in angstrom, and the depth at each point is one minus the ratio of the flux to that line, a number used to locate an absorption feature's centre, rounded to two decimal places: 6531.94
